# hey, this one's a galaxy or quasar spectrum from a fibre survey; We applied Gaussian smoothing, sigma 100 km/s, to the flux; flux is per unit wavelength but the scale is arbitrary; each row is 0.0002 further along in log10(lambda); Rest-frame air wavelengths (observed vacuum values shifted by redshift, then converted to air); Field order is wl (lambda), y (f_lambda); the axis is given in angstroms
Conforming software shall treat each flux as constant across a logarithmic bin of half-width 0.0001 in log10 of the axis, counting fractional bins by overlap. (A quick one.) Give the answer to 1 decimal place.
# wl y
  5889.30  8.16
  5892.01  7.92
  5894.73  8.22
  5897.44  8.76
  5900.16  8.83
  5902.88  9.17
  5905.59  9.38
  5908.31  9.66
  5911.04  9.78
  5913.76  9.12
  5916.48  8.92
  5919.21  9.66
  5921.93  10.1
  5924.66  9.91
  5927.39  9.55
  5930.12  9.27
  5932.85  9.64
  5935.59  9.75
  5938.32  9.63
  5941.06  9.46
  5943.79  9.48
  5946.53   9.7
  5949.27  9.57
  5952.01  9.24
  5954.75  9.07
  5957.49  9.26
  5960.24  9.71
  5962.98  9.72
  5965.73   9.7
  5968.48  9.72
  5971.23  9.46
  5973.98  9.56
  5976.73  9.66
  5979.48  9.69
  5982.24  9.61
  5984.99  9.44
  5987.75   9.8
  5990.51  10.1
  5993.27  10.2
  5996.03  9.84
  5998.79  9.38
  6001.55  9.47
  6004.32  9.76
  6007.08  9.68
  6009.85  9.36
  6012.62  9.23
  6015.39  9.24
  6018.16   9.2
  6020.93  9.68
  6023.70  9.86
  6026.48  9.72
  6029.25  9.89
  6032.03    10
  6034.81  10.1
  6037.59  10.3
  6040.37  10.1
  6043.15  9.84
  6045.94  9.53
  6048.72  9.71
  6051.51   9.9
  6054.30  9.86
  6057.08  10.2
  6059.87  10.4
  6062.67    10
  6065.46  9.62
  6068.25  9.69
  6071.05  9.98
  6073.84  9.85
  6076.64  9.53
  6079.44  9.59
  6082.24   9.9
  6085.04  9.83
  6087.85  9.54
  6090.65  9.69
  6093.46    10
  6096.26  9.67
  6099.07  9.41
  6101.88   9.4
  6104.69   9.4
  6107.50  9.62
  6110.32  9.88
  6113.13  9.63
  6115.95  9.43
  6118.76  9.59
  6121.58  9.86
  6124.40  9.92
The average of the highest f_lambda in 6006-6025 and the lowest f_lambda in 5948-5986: 9.5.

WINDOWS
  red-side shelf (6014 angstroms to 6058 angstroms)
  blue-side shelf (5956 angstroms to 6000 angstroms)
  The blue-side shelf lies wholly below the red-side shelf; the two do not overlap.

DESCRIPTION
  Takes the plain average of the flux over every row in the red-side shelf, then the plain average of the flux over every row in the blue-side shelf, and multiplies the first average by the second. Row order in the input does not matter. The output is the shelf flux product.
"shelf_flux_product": 95.0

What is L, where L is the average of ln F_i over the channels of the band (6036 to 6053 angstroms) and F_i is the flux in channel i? 2.29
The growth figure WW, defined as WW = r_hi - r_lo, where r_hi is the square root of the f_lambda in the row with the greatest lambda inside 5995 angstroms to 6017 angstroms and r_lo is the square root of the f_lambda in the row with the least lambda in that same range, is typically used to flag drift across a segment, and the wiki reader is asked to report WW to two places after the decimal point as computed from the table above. -0.10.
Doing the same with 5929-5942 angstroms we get 0.03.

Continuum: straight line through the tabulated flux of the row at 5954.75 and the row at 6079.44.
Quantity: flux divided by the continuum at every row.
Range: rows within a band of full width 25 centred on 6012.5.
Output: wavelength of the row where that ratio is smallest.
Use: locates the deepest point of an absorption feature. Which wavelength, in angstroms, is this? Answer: 6018.16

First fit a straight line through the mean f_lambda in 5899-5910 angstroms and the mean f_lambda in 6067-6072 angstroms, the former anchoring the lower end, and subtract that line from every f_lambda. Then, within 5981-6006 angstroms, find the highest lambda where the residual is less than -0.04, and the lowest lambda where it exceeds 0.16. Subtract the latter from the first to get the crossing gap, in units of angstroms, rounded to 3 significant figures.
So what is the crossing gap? 13.8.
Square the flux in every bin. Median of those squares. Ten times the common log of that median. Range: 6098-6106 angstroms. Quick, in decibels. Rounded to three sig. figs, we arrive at 19.5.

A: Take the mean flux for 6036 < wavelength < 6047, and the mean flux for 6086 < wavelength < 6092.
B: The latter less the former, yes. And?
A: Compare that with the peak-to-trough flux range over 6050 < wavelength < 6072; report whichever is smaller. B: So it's -0.3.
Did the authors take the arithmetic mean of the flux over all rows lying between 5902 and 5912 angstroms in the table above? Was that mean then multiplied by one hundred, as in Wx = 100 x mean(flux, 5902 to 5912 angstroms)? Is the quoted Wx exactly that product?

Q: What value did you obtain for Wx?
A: 950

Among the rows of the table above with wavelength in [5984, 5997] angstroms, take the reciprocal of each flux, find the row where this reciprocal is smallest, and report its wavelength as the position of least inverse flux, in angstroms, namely 5993.27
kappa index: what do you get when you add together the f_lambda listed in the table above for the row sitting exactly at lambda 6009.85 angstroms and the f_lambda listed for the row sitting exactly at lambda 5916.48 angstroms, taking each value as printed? 18.3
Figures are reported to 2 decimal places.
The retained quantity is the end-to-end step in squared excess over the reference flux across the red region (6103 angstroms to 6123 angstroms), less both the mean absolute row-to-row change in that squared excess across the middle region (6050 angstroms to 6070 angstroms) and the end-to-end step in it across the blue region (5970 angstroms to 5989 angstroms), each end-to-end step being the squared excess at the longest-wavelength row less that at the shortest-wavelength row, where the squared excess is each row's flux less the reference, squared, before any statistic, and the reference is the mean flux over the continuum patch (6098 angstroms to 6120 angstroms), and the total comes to -0.21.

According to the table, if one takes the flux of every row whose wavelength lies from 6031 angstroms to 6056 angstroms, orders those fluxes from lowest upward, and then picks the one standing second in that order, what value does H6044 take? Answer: 9.71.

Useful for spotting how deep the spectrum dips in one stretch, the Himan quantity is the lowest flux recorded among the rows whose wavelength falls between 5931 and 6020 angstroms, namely 9.07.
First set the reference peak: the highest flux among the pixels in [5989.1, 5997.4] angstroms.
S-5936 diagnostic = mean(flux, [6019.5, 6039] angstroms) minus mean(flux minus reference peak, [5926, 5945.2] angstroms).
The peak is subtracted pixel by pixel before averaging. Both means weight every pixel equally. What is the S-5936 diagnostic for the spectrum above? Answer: 10.6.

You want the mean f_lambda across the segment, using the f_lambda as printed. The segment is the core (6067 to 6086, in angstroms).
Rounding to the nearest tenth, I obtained 9.8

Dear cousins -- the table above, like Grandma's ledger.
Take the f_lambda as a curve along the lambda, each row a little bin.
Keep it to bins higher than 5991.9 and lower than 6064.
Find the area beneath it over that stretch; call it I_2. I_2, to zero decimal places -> 706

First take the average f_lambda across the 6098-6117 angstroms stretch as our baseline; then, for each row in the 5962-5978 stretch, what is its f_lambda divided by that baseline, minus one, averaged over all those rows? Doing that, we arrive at 0.010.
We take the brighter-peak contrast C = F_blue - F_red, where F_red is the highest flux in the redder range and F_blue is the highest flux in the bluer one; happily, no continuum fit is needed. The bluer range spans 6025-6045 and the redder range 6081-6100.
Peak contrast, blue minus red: 0.3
